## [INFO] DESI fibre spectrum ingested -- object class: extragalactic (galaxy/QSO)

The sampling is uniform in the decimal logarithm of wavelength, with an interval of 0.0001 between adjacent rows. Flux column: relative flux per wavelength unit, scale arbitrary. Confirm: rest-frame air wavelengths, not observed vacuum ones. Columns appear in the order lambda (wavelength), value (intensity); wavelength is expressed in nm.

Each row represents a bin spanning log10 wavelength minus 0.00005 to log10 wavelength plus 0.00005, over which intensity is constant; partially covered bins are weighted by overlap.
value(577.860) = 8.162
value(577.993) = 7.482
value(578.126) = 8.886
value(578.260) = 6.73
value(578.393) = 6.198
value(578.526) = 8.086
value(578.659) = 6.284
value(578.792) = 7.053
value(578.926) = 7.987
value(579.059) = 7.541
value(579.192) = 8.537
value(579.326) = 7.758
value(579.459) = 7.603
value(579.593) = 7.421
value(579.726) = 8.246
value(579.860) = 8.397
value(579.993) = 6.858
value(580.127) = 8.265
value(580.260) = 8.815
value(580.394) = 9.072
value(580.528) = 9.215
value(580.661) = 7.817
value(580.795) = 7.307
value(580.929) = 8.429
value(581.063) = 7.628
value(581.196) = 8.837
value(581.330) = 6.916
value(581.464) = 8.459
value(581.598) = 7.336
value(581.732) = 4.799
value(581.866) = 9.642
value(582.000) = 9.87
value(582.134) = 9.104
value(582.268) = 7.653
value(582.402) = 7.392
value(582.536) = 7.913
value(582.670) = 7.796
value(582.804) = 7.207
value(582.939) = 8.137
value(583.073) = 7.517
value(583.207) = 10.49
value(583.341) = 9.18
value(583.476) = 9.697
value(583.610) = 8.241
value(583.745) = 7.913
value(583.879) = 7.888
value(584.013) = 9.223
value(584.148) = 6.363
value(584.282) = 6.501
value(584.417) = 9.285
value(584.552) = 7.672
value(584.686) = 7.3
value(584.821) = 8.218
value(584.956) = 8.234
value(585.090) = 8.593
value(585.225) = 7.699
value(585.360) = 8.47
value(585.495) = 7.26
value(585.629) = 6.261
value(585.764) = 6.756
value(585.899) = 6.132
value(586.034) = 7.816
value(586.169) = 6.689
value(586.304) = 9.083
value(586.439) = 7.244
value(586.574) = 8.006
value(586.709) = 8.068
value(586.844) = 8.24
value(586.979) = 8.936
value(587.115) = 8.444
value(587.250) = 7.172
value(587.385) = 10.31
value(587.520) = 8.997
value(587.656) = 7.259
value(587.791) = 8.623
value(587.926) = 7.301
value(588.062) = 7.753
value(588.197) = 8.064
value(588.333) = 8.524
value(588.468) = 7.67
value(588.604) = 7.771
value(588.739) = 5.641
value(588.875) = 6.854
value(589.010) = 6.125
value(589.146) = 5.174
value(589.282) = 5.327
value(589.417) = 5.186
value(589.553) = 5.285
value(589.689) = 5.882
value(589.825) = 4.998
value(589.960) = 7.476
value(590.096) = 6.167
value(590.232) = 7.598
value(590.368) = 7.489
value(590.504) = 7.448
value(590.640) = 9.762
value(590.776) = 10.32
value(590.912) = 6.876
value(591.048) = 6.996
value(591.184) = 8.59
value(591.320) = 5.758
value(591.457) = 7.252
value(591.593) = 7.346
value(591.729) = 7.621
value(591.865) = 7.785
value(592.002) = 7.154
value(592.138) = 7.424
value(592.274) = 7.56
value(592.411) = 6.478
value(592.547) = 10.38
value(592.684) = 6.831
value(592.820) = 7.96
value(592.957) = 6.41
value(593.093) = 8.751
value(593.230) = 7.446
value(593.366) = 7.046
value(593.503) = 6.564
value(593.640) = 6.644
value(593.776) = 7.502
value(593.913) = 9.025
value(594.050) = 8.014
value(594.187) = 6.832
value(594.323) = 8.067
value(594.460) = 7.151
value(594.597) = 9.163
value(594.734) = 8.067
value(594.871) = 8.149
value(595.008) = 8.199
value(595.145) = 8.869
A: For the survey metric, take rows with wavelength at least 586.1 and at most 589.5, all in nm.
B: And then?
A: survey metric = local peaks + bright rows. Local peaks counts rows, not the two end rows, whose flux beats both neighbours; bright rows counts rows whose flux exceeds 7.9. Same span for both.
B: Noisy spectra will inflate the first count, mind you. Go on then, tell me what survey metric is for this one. 19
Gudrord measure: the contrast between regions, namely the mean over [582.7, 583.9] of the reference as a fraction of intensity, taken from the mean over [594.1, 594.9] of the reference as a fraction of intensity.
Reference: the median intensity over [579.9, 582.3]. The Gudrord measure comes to 0.07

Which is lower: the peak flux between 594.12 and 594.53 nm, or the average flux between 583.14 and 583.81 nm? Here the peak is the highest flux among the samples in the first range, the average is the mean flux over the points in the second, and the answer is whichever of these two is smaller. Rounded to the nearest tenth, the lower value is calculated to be 8.1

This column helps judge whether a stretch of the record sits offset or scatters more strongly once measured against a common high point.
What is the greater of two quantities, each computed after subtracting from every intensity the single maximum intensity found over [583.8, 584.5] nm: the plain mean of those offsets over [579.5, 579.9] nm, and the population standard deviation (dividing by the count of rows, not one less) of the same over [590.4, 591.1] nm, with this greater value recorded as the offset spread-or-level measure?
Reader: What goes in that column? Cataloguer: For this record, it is 1.5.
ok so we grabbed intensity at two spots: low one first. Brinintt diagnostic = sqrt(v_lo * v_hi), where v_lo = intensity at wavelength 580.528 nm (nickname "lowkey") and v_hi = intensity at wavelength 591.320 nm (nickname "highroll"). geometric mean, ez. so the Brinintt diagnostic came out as 7.3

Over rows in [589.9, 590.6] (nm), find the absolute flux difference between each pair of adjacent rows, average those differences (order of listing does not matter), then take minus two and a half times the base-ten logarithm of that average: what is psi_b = 0.4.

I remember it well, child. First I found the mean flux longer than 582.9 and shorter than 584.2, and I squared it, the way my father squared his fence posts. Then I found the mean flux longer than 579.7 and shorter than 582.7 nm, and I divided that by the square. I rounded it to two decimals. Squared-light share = 0.11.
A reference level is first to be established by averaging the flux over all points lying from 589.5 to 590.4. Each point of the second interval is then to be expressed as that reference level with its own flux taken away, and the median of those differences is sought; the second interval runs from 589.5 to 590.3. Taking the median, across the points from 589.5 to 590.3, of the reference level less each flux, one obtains 0.4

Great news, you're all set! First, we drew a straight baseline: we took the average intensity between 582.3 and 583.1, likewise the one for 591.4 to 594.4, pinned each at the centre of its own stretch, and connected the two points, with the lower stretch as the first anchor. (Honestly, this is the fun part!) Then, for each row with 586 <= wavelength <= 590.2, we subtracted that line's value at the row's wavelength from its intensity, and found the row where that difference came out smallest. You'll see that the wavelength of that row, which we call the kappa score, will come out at 589.825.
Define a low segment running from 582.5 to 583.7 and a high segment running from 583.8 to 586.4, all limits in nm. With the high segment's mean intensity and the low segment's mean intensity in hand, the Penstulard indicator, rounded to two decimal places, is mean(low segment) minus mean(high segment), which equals 0.81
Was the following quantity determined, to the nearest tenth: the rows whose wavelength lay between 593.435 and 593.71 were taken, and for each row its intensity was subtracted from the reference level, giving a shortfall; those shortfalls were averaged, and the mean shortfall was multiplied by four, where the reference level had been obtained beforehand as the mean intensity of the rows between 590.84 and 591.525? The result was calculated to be 2.0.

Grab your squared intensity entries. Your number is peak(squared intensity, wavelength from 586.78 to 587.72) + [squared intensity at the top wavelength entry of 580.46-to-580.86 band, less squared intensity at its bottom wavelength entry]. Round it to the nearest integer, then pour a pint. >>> 75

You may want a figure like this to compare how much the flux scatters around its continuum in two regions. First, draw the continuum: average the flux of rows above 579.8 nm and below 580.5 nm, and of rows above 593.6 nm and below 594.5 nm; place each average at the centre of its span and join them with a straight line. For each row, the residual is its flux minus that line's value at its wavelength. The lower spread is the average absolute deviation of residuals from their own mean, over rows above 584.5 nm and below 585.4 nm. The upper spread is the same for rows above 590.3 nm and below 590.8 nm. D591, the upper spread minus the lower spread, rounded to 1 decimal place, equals 0.9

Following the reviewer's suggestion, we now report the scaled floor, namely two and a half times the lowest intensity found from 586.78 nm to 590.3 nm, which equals 12.5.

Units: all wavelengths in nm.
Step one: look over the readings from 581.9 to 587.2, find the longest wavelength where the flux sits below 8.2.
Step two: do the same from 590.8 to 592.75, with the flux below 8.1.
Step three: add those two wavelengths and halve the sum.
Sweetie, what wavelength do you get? 589.70 nm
